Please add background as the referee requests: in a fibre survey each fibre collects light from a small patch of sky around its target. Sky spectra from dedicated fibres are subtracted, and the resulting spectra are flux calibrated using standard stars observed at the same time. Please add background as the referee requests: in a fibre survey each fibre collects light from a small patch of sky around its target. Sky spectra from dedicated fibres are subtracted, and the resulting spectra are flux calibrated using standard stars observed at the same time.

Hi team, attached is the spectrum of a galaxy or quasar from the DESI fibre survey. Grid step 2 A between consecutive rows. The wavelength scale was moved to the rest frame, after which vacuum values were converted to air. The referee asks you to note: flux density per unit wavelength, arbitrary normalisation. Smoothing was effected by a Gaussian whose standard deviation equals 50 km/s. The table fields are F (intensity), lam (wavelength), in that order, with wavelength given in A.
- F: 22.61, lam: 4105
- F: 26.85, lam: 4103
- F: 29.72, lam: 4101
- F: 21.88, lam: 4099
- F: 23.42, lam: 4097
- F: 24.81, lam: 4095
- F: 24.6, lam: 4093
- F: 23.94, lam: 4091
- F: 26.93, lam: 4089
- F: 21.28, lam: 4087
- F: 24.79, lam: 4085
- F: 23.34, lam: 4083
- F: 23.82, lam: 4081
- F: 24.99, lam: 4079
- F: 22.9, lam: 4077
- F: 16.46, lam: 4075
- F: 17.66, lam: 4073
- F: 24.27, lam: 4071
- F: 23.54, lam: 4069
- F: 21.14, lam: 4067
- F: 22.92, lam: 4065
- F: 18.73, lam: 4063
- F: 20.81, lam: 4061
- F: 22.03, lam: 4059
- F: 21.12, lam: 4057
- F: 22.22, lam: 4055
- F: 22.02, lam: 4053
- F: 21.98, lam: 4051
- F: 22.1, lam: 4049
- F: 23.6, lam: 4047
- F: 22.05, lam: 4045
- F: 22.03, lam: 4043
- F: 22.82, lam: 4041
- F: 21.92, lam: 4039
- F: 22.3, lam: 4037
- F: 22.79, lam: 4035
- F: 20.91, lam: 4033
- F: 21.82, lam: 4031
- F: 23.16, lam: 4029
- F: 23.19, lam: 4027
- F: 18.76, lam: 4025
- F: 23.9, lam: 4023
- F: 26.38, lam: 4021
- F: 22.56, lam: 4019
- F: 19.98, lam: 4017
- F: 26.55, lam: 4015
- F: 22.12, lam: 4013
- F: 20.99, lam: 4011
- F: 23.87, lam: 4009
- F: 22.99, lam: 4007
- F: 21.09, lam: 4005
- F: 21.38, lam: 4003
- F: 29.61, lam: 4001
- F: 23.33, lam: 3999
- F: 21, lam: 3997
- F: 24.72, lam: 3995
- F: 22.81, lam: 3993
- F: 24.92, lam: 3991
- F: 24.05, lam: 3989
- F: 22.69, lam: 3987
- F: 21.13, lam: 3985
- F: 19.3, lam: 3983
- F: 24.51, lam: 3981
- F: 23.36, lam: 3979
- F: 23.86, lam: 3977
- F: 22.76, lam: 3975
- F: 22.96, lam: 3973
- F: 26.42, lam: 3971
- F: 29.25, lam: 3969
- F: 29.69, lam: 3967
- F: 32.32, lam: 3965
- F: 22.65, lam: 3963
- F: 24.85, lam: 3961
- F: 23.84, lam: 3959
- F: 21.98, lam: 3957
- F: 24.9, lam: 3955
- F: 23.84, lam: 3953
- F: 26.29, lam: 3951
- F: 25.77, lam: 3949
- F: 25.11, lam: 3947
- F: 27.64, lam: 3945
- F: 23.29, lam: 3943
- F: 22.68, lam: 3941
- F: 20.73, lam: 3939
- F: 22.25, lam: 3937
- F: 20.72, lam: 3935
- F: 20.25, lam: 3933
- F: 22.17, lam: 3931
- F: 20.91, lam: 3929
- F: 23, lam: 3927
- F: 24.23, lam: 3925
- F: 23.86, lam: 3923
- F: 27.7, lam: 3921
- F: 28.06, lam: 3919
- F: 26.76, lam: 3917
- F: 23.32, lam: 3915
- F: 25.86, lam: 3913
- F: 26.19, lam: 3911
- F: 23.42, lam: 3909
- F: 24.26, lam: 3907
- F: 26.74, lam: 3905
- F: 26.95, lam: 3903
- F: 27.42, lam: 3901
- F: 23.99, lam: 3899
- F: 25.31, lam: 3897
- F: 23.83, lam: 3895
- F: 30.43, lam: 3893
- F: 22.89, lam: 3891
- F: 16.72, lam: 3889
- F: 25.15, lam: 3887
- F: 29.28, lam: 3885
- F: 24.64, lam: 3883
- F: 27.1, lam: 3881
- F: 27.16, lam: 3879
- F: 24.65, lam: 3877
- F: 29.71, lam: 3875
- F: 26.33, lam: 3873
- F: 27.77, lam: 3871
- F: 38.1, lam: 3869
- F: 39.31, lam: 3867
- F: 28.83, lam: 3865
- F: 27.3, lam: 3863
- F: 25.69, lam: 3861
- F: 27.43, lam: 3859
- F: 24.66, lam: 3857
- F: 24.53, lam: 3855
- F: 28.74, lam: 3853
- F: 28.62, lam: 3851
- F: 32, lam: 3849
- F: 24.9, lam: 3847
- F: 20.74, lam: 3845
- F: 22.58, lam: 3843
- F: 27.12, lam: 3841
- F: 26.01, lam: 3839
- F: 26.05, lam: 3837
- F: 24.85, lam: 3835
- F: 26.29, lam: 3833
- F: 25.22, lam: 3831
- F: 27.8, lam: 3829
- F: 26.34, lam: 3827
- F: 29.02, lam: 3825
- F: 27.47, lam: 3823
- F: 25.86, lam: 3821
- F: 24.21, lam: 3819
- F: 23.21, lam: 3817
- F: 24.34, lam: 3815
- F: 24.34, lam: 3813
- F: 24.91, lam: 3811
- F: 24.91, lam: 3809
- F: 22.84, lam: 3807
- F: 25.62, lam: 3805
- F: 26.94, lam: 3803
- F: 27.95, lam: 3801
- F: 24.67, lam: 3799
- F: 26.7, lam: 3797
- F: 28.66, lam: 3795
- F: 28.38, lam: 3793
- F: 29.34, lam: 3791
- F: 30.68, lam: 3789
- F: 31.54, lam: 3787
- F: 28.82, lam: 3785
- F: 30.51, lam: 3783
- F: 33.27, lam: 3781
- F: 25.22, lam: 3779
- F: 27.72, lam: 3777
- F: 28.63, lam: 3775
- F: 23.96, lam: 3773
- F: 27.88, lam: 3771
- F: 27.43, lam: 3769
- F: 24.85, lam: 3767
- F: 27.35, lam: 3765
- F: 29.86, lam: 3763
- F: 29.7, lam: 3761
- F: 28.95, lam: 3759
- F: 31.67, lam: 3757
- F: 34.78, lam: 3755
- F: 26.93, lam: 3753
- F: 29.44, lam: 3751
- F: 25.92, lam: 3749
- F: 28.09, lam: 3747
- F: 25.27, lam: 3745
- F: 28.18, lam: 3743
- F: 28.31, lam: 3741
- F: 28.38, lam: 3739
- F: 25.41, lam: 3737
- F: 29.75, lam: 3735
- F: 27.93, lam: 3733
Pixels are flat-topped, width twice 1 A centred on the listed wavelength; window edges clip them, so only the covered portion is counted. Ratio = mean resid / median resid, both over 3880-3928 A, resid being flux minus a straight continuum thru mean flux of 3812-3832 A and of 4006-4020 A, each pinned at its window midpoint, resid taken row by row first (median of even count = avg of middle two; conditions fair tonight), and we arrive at 1.5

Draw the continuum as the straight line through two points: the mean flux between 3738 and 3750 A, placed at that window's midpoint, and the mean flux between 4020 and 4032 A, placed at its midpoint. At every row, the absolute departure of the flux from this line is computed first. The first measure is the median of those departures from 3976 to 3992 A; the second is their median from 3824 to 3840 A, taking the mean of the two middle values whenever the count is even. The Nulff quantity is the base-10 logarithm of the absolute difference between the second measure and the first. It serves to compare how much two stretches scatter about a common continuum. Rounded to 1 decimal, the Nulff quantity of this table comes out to -0.5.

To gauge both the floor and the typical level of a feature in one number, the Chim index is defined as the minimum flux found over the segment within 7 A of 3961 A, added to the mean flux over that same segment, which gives 48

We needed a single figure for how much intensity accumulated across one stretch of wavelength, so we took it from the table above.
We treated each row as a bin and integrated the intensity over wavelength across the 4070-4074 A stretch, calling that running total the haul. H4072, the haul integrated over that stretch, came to 84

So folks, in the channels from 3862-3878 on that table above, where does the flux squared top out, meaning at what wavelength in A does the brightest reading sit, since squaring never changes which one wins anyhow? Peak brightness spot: 3867 A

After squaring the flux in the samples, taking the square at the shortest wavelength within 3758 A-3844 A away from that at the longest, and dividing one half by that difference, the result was -0.0015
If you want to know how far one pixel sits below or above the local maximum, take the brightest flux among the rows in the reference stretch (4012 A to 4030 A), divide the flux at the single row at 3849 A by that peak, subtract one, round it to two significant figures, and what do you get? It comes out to 0.21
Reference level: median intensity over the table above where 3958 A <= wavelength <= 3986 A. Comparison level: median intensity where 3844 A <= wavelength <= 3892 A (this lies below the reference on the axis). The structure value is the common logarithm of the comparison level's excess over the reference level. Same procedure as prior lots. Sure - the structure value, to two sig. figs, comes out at 0.52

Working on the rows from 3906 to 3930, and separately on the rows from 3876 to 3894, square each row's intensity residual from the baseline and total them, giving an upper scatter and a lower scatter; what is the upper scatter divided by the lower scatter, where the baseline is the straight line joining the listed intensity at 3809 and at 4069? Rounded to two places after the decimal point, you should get 0.38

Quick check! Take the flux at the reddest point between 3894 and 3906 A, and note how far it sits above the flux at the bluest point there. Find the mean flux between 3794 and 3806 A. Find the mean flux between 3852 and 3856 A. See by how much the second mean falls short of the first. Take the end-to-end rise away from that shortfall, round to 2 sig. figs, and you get -2.8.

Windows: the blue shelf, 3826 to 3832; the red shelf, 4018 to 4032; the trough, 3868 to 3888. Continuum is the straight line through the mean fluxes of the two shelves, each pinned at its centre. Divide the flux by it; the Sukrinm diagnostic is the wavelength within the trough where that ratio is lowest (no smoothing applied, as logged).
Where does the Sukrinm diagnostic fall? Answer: 3877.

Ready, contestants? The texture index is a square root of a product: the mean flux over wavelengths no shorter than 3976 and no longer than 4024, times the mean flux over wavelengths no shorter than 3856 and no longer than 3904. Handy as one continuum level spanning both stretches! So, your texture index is 25.09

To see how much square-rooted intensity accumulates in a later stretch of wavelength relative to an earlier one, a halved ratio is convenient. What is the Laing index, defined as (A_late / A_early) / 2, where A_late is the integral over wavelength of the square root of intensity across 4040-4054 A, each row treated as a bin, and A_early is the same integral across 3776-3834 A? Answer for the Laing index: 0.1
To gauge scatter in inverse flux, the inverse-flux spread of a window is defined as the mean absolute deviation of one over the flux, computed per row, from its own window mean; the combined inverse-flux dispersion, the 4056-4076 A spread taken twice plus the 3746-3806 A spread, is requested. 0.012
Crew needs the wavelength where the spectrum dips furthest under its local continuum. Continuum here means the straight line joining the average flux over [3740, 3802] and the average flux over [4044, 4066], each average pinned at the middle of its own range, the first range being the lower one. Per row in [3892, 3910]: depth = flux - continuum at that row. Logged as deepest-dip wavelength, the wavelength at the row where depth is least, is 3909 A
